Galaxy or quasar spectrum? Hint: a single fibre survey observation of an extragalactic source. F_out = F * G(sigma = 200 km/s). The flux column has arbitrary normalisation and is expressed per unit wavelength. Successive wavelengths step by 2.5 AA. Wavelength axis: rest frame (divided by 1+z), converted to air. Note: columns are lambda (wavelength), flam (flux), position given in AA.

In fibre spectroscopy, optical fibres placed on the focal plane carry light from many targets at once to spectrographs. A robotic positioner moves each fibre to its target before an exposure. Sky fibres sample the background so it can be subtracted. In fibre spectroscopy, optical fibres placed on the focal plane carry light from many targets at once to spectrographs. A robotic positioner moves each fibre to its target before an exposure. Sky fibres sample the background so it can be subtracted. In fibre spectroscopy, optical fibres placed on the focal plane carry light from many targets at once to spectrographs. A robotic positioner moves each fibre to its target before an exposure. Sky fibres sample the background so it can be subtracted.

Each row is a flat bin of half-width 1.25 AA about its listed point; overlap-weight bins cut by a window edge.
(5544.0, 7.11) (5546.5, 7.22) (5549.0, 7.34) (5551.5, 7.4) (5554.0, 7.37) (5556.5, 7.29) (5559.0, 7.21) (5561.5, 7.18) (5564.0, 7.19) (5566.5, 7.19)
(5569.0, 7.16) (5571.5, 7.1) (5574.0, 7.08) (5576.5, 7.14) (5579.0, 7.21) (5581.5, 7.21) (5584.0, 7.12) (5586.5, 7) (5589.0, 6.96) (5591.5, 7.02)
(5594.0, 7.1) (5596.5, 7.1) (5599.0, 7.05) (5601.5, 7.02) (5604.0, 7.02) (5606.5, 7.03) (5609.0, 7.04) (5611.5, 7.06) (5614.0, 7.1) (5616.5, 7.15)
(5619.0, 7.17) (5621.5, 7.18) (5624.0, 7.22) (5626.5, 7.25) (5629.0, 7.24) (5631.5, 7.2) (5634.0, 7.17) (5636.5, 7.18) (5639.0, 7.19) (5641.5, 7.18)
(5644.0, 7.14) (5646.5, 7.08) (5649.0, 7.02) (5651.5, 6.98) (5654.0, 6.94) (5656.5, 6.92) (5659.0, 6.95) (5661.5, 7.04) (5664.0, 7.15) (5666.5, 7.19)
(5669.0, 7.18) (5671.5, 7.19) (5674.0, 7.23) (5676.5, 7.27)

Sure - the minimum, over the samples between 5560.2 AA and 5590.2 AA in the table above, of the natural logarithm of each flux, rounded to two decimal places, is 1.94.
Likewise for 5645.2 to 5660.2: 1.93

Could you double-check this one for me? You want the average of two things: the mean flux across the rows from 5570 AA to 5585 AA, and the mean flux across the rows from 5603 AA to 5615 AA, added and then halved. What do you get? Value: 7.10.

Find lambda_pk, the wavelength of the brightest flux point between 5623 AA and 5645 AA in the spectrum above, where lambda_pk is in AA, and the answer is 5626.5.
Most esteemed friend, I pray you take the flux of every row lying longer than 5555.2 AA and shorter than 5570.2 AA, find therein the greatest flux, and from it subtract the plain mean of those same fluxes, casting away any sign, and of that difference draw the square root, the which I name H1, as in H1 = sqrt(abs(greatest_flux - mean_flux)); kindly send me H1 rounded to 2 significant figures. 0.29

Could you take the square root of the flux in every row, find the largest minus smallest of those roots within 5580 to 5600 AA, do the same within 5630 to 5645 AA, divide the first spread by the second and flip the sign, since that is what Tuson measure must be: -4.2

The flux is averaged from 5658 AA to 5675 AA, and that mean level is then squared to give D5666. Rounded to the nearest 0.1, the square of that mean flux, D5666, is 50.9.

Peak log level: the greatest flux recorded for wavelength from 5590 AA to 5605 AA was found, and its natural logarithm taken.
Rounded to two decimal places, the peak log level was 1.96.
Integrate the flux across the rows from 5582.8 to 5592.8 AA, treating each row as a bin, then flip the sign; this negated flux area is -70.2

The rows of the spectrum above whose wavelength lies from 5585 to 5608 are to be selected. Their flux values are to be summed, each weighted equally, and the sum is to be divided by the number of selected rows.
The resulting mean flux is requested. 7.03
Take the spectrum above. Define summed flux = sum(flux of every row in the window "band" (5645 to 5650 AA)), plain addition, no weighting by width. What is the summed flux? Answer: 14.1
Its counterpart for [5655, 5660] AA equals 13.9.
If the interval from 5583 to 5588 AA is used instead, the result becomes 14.1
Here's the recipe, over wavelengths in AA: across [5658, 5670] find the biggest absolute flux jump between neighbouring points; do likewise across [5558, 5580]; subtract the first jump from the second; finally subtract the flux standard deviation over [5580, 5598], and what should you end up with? -0.12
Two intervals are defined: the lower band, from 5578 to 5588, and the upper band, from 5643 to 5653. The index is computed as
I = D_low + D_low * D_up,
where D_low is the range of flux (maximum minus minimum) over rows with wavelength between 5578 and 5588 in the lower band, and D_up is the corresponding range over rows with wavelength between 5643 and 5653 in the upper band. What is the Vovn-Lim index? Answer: 0.24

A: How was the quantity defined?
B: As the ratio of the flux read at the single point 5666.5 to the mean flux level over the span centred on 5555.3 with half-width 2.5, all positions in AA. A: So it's 0.98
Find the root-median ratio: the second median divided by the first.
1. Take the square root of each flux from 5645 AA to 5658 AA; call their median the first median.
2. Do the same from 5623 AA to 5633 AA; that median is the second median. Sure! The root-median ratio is 1.02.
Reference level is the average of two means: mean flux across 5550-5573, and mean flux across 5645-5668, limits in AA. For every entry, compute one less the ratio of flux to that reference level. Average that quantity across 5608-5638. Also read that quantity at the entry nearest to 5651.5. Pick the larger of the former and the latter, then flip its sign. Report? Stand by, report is -0.021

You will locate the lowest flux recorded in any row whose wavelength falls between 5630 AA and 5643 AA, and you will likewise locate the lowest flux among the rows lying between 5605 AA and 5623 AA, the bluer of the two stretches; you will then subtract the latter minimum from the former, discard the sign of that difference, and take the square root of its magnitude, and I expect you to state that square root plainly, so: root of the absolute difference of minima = 0.37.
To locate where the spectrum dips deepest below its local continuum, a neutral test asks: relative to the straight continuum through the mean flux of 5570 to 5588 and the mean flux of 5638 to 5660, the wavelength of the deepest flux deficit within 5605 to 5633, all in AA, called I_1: 5606.5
